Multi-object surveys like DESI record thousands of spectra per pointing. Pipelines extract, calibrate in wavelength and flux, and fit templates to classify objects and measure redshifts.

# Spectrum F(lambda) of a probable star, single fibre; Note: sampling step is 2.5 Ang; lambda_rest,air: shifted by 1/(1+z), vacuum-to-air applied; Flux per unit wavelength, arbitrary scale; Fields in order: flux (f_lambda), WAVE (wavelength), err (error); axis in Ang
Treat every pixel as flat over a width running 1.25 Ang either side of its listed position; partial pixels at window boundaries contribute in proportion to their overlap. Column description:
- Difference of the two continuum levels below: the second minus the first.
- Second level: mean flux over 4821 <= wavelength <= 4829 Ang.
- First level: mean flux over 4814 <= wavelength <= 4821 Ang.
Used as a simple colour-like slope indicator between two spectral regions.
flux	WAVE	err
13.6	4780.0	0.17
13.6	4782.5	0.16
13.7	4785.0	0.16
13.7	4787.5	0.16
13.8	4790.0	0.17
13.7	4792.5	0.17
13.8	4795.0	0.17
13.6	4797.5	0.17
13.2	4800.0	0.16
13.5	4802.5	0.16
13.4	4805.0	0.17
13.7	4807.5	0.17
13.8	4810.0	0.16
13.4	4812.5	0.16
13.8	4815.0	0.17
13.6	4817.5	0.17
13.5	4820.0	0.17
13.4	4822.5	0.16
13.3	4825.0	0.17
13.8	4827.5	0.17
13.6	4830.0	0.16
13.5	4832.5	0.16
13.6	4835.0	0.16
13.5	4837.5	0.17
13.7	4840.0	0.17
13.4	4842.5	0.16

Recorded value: -0.13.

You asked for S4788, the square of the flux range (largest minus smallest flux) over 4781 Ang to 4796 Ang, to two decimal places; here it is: 0.04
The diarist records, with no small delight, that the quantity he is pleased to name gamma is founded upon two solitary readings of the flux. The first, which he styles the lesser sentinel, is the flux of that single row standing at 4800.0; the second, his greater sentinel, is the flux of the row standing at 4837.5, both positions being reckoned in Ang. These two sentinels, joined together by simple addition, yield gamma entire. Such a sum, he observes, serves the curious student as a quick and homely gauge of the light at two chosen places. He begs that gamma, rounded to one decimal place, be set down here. 26.7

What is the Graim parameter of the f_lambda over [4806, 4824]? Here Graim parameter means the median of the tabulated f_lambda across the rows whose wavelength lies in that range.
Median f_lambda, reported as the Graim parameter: 13.60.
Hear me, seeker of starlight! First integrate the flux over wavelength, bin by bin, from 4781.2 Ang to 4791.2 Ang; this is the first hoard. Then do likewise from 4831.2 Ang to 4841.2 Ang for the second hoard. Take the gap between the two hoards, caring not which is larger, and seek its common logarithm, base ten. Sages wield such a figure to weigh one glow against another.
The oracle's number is 0.10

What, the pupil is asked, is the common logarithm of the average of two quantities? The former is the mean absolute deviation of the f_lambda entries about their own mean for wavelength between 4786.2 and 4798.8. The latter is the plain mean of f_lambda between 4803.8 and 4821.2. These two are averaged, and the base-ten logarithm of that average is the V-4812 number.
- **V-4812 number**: 0.835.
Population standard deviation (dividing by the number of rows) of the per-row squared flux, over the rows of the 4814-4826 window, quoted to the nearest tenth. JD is 4.7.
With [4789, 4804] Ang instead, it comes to 5.6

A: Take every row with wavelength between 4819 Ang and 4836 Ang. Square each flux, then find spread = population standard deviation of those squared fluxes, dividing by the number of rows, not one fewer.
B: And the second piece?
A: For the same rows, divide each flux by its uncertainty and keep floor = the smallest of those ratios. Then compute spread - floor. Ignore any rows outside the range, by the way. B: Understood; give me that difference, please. -74.2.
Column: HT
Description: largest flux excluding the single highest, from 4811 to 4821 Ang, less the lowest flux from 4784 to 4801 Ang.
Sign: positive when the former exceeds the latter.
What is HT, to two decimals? 0.40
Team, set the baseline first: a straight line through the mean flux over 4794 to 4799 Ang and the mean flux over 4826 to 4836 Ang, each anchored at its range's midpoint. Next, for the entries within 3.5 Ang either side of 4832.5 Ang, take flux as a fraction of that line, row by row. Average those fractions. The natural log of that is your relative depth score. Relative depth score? -0.004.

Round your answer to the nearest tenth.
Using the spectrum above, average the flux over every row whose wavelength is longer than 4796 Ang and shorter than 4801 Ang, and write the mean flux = 13.4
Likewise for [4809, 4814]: 13.6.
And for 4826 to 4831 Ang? 13.7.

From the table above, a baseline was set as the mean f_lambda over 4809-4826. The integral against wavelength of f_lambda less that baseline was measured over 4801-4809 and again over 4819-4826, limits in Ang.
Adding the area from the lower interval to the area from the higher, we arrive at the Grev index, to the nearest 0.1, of -1.1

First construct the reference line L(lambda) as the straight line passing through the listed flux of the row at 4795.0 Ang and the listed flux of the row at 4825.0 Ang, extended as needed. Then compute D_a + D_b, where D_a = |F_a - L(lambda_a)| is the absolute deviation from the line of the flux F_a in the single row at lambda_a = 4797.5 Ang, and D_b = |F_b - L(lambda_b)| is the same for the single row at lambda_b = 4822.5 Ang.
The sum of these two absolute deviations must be 0.22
